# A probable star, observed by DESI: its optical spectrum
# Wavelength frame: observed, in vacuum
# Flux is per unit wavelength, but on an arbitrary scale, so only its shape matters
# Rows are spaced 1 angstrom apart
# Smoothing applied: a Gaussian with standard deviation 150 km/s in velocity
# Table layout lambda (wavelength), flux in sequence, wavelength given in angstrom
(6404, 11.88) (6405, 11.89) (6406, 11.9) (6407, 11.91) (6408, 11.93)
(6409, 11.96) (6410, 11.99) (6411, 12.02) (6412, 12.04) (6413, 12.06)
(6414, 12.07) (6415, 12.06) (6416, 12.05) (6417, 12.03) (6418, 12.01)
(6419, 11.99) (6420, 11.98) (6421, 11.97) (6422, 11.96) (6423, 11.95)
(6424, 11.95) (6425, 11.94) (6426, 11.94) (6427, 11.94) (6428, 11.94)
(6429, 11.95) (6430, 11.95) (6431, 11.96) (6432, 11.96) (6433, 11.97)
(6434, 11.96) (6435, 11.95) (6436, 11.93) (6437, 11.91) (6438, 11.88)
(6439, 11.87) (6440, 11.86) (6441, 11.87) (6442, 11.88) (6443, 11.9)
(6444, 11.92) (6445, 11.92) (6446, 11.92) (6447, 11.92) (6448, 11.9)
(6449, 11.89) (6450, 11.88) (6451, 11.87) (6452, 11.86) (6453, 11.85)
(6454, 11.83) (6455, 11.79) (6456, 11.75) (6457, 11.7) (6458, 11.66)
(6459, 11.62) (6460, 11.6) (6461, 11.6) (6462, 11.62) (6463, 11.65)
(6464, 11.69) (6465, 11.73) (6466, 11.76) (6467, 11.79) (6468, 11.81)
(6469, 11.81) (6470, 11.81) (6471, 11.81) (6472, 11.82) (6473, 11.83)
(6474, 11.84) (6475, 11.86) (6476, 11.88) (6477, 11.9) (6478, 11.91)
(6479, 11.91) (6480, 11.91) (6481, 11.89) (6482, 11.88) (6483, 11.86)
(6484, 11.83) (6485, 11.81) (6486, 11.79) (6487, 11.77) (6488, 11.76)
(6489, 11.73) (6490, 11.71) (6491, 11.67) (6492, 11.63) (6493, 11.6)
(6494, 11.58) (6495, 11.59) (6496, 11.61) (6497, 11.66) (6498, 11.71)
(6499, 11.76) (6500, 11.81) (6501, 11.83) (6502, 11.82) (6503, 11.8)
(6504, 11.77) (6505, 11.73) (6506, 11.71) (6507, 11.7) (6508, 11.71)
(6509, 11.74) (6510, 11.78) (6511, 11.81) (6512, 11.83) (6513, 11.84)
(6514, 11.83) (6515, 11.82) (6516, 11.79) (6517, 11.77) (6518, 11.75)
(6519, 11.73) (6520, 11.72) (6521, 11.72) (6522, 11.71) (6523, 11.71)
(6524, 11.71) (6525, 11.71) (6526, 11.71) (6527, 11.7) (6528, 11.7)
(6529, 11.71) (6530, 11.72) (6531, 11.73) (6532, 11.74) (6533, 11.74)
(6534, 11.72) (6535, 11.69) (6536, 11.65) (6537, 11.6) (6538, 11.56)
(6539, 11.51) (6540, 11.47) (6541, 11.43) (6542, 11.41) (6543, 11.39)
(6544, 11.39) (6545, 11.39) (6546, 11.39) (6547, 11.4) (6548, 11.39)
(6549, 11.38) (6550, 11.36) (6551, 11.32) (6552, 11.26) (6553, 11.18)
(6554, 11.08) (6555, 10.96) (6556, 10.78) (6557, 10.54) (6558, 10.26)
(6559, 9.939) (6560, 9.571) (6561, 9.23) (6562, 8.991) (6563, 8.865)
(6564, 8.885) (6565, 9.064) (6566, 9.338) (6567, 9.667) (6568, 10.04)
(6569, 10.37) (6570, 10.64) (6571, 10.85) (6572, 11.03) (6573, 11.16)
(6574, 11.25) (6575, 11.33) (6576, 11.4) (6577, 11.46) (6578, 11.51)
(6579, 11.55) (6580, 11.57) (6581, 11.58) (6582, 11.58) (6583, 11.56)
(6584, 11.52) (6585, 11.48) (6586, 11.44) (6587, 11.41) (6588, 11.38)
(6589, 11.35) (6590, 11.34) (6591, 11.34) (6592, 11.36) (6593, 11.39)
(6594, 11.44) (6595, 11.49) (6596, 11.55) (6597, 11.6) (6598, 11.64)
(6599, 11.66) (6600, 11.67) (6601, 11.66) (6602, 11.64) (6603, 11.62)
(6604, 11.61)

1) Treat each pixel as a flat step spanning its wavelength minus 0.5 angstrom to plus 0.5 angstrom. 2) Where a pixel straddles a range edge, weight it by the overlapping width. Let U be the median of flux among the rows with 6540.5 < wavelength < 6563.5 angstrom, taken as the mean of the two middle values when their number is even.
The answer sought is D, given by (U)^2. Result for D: 127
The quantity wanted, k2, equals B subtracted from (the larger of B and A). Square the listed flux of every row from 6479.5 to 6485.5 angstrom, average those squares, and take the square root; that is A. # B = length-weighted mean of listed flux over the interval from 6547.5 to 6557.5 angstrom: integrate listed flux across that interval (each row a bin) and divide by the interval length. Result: 0.74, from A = 11.9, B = 11.1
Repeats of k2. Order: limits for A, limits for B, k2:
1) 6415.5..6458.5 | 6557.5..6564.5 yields 2.52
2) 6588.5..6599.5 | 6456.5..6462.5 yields 0.00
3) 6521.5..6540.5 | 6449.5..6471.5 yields 0.00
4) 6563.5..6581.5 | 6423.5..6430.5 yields 0.00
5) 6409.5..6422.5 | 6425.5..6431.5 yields 0.07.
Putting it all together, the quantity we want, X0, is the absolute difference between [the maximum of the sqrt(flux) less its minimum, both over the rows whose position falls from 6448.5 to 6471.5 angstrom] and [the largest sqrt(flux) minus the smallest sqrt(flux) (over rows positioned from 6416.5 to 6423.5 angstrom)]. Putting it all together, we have 0.03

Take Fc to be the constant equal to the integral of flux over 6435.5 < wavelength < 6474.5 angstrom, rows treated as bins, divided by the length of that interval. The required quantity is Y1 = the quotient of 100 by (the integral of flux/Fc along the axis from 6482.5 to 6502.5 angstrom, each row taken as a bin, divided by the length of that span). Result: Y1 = 101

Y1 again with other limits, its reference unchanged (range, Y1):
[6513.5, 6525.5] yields 101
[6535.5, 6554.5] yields 104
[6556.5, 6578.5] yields 115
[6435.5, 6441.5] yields 99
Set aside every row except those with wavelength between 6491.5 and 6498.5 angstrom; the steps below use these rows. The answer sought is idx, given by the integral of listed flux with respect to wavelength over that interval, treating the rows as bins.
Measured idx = 81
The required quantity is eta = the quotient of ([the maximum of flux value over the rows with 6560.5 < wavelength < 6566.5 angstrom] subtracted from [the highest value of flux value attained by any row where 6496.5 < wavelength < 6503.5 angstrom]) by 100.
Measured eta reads 0.025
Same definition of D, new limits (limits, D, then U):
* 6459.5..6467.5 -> 136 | 11.7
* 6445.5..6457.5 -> 141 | 11.9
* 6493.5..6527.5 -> 138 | 11.7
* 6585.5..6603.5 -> 131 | 11.5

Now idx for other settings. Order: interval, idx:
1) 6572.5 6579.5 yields 80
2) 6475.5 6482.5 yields 83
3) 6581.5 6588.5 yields 80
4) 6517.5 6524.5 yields 82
